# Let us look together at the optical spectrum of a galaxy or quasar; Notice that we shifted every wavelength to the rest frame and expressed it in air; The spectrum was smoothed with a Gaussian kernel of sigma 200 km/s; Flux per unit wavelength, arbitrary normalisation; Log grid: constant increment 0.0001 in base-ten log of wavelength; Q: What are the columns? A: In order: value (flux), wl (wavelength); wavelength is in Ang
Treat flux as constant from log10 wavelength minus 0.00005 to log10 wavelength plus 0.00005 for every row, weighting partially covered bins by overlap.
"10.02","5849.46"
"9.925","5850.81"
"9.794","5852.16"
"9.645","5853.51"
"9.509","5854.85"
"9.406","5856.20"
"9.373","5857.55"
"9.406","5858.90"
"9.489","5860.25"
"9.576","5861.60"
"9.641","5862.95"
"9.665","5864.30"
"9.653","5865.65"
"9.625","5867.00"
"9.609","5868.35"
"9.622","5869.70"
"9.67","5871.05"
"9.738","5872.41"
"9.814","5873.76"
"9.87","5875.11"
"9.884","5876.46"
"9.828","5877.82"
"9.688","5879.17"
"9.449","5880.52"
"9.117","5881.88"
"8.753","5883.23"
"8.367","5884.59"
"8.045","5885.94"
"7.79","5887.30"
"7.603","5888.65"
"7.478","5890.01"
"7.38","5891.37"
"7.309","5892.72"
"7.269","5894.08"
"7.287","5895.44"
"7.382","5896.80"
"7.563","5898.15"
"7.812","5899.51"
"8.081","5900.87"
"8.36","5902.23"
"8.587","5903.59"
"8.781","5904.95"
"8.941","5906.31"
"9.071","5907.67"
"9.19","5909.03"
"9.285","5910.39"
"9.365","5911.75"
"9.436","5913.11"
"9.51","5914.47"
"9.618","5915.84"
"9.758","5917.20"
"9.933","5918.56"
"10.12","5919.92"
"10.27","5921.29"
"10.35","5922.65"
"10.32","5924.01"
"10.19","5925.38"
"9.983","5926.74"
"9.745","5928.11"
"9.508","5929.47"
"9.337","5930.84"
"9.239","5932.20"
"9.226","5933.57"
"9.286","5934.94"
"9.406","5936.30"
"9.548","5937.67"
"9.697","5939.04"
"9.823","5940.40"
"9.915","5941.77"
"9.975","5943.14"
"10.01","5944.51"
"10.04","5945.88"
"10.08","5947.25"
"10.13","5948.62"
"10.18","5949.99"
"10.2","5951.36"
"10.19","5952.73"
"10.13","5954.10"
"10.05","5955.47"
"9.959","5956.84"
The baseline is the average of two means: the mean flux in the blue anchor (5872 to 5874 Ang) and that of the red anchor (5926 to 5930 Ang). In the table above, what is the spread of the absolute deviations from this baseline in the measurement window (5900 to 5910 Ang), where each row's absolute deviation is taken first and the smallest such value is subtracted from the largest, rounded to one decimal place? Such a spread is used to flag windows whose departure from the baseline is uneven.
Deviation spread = 1.1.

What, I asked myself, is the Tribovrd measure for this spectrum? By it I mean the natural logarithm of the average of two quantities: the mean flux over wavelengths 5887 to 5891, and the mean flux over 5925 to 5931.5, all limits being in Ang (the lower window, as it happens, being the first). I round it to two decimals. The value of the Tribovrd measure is 2.16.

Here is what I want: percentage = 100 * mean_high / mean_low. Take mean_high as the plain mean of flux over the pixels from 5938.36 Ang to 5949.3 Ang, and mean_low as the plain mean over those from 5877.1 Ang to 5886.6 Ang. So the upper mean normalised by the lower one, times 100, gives 110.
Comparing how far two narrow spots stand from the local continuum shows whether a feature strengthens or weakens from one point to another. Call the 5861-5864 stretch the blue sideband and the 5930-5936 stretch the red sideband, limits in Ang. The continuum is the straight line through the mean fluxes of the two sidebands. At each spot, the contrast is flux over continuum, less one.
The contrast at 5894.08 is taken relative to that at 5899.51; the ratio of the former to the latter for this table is 1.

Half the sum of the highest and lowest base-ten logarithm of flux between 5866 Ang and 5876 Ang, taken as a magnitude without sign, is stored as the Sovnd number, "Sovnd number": 0.99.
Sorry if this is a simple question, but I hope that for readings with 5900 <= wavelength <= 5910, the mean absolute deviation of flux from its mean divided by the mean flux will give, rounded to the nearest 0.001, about 0.037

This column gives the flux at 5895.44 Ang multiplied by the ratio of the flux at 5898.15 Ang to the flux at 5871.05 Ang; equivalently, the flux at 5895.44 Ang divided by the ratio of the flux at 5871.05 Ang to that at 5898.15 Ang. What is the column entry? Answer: 5.7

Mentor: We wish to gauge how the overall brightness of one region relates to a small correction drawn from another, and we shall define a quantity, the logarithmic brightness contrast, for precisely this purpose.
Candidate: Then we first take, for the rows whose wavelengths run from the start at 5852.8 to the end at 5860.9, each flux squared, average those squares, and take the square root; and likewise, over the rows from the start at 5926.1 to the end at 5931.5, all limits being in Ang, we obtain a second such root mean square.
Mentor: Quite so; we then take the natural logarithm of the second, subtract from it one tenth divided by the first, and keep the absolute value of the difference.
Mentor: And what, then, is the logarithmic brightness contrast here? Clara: 2.26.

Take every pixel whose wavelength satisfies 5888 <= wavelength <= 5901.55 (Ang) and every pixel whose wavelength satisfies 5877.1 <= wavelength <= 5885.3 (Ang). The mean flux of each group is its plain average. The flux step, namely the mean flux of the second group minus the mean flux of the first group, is 1.68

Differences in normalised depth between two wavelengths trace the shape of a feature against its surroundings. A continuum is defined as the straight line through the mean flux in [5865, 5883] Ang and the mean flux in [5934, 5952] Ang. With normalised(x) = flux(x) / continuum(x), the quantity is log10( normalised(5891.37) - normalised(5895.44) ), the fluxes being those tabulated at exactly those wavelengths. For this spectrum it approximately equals -2.0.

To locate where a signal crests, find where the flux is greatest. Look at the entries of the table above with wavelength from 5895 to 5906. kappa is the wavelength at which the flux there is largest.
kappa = 5904.95 Ang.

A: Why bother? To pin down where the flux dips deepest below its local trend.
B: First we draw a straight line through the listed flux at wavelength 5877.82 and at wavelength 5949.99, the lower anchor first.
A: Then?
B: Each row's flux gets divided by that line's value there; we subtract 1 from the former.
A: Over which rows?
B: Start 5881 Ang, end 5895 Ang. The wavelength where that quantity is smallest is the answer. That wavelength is 5894.08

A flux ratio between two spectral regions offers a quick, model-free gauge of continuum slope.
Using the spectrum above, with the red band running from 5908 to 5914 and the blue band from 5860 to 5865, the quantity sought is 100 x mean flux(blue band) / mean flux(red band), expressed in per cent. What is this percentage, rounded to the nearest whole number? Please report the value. 103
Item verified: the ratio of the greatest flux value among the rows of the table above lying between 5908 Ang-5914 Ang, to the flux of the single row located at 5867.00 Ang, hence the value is 0.98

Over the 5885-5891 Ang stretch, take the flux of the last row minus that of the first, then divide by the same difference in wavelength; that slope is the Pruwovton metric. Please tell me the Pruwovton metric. -0.14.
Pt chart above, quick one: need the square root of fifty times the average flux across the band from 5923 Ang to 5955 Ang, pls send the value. 22.2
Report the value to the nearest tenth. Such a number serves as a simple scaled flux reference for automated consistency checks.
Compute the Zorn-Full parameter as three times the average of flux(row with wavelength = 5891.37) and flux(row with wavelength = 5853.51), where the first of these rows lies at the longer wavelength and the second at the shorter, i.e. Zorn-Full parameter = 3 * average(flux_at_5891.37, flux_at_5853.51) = 25.5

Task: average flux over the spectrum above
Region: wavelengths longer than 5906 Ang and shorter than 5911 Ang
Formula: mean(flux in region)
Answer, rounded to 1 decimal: 9.1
